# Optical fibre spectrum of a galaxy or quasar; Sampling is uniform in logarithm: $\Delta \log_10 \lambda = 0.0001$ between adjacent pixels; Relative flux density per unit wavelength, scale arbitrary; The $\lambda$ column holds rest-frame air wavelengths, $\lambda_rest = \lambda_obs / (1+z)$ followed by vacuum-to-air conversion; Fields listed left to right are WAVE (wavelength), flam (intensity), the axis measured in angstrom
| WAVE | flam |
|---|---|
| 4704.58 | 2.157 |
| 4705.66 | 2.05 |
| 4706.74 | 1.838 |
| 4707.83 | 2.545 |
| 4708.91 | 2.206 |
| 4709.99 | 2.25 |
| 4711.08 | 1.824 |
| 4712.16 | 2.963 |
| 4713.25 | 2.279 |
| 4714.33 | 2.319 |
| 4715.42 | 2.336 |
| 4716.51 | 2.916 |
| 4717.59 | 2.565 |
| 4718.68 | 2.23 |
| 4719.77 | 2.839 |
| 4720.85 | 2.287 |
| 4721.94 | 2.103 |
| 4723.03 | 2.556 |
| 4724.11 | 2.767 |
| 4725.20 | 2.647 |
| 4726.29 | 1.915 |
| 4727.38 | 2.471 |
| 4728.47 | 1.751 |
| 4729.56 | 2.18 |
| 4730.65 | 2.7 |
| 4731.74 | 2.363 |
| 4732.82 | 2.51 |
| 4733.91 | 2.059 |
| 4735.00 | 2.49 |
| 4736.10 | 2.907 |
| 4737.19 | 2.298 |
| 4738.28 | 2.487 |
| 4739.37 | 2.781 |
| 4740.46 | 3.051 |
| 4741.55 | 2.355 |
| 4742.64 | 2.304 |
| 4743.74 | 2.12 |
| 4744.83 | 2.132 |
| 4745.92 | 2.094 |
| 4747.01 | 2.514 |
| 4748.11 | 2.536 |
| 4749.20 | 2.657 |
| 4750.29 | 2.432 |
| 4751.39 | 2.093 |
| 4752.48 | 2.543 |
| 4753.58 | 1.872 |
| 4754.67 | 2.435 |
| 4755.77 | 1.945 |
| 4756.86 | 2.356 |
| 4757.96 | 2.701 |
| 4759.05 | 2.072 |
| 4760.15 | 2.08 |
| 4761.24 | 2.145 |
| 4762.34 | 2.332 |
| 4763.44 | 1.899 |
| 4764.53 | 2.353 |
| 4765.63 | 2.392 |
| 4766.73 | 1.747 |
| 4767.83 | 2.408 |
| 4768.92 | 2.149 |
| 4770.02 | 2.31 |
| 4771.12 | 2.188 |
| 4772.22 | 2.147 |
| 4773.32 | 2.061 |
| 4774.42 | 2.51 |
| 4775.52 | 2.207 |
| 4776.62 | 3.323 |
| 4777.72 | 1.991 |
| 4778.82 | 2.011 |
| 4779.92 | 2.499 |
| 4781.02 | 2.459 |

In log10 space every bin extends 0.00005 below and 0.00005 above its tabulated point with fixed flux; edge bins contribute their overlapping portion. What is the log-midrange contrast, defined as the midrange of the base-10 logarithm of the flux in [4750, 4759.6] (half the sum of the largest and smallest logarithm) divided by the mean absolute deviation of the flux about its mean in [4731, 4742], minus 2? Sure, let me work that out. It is -0.47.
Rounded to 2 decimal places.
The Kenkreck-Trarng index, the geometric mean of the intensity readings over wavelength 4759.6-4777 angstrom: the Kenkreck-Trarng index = 2.24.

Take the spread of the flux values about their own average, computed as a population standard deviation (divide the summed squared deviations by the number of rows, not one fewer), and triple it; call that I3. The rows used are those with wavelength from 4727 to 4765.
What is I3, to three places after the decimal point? 0.881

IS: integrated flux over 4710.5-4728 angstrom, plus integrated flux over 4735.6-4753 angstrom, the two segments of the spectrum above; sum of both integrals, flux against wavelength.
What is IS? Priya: 85.3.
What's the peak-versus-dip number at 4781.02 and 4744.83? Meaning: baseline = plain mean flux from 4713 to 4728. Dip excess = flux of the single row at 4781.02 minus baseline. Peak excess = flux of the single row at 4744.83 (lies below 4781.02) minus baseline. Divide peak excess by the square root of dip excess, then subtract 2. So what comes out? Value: -4.6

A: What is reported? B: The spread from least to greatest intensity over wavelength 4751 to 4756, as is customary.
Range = 0.671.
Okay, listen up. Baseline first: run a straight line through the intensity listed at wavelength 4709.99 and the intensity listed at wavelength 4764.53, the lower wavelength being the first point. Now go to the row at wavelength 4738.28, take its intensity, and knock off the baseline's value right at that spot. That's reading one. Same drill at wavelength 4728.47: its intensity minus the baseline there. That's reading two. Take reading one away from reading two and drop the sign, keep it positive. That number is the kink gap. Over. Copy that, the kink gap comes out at 0.72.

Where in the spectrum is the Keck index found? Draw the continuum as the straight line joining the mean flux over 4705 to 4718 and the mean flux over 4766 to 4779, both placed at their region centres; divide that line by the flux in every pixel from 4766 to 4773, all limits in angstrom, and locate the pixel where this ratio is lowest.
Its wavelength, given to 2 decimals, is 4767.83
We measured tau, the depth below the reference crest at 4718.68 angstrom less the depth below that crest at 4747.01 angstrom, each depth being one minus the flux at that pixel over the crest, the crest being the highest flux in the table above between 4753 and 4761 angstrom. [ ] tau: 0.105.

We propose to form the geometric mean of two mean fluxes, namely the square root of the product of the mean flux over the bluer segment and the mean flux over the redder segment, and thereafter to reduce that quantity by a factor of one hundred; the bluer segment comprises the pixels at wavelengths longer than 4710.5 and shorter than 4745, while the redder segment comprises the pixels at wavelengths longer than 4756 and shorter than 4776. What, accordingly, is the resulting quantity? 0.0232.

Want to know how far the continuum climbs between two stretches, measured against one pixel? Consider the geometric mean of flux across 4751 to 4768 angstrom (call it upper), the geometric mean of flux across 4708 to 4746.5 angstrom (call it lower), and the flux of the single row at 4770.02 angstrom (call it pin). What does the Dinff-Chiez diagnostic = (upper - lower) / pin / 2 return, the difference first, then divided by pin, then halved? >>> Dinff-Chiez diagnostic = -0.04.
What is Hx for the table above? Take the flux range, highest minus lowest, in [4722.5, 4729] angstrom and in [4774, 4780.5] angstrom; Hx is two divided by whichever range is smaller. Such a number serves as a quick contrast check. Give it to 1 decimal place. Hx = 2.0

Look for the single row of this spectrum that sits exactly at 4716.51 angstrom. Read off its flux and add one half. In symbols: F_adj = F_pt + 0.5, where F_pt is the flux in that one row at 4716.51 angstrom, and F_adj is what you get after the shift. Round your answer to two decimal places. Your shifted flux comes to 3.42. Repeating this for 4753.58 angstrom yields 2.37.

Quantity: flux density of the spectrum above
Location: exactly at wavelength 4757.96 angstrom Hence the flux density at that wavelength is 2.701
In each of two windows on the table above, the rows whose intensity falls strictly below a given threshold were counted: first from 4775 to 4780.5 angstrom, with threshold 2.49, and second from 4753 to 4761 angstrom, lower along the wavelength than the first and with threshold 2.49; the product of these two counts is 18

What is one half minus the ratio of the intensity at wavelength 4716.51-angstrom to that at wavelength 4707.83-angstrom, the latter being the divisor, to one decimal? -0.6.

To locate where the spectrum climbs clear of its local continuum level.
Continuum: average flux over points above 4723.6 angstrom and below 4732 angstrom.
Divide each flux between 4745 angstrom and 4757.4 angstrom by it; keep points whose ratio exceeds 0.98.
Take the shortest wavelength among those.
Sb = 4747.01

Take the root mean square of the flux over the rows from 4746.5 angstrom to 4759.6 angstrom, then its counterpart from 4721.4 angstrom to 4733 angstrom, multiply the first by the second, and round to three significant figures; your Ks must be 5.62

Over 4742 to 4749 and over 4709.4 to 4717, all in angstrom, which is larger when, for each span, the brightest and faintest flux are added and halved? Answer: 2.39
